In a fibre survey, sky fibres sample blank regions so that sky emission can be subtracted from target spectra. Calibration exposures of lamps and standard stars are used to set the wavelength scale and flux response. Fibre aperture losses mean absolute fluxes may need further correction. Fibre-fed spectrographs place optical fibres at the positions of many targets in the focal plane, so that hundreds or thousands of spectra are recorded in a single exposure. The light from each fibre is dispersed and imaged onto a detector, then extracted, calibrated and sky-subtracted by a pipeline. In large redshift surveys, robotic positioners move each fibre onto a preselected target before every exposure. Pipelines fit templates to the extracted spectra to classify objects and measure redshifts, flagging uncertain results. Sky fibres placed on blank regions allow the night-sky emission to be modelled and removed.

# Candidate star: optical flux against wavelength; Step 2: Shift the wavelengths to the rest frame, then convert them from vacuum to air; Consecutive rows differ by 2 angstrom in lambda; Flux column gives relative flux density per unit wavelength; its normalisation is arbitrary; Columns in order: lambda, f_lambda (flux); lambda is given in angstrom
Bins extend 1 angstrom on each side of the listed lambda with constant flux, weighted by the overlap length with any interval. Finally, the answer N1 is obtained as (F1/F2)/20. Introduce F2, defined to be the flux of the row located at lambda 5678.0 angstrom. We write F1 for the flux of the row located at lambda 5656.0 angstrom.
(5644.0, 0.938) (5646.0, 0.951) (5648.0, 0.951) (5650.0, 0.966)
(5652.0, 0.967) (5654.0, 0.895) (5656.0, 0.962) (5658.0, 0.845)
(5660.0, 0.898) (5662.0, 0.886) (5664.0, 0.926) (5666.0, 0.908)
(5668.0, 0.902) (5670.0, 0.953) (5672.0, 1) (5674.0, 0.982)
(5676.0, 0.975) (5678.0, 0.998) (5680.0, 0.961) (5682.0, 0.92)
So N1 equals 0.048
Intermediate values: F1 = 0.962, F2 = 0.998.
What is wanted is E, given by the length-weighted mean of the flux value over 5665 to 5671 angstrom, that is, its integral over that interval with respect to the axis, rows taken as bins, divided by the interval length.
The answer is 0.92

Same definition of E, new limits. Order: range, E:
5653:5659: 0.90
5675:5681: 0.98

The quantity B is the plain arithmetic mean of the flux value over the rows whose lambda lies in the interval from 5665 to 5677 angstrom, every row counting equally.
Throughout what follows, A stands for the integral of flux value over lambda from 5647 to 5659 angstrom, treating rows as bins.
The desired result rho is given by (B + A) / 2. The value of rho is 6.06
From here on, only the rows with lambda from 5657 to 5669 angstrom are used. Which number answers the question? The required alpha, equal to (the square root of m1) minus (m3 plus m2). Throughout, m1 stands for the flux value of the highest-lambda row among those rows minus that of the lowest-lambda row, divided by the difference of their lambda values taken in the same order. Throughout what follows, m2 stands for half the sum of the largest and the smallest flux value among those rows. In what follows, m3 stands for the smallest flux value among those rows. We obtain -1.66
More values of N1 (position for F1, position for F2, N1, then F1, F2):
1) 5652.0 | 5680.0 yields 0.050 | 0.967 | 0.961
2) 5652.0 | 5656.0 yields 0.050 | 0.967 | 0.962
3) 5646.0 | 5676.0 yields 0.049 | 0.951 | 0.975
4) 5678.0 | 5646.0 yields 0.052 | 0.998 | 0.951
